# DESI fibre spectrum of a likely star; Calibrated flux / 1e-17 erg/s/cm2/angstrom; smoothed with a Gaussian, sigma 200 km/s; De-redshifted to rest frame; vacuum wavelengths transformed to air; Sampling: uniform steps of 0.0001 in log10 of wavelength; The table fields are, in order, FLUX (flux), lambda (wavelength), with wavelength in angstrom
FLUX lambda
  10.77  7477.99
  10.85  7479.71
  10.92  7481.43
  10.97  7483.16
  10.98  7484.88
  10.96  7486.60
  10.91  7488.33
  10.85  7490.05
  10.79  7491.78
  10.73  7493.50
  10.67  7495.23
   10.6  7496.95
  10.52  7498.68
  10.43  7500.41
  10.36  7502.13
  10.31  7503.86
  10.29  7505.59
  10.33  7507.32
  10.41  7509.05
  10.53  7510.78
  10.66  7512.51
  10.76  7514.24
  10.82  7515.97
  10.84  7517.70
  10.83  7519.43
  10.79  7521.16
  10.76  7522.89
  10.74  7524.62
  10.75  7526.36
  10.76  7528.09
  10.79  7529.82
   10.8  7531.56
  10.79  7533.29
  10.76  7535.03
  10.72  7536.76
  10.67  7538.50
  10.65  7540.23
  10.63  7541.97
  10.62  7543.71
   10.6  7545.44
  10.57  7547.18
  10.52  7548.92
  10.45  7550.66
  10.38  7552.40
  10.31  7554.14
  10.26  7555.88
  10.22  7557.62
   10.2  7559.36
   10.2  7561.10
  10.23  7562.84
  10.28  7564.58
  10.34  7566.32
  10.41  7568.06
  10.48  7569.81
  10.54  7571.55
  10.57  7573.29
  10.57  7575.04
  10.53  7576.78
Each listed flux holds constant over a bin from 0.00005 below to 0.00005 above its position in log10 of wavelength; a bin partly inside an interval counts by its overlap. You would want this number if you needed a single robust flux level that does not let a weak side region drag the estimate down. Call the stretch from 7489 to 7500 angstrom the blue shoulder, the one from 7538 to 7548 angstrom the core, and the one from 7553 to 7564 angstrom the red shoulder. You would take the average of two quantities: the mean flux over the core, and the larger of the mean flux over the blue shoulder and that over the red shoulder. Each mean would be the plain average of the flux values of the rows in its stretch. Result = 10.7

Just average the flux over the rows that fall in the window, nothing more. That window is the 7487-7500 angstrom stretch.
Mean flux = 10.7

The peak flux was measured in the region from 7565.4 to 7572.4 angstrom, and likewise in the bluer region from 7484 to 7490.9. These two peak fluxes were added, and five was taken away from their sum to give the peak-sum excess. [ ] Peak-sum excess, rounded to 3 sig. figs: 16.5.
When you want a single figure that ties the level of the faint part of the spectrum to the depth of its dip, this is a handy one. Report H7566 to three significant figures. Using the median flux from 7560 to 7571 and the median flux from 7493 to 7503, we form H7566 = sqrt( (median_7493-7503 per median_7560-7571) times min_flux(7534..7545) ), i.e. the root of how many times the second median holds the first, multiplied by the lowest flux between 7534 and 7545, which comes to 3.30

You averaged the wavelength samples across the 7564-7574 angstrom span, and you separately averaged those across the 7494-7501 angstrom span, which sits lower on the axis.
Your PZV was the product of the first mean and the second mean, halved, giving 55.1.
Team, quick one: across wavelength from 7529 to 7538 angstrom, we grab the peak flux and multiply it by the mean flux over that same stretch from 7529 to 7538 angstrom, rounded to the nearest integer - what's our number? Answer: 116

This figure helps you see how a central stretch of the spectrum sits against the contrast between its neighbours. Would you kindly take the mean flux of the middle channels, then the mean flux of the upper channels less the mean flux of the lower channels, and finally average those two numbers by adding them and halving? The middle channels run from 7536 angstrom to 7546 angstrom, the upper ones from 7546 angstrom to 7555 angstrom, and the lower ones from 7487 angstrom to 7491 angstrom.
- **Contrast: 5.11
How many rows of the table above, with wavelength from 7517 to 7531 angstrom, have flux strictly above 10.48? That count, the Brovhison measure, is 8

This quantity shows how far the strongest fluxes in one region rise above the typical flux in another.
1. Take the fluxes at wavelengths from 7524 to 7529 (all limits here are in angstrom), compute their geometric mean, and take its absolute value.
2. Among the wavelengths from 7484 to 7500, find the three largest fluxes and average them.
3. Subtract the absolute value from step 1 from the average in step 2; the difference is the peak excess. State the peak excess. 0.2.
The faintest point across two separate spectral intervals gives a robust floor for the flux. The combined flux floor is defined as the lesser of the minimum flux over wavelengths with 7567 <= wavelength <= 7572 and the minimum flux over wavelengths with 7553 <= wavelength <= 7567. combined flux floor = 10.20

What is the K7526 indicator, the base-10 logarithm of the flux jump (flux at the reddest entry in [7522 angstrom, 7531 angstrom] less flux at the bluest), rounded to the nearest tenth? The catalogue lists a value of -1.5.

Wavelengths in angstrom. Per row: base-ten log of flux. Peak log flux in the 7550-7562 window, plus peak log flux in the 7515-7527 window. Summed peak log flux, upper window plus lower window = 2.054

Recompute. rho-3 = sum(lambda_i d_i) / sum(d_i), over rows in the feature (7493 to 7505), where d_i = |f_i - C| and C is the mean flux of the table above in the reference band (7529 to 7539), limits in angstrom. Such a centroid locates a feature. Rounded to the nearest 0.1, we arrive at 7500.8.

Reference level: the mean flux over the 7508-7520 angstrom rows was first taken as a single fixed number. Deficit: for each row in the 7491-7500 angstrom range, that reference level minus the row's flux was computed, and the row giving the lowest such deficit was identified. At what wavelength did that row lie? 7491.78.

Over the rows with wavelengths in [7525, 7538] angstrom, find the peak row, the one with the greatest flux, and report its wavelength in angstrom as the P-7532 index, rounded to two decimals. 7531.56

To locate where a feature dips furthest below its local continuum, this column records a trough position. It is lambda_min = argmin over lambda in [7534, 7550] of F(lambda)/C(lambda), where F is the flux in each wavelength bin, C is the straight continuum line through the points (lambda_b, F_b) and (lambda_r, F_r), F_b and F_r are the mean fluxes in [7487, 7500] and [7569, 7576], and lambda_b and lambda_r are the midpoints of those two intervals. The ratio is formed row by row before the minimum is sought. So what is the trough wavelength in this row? 7548.92 angstrom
